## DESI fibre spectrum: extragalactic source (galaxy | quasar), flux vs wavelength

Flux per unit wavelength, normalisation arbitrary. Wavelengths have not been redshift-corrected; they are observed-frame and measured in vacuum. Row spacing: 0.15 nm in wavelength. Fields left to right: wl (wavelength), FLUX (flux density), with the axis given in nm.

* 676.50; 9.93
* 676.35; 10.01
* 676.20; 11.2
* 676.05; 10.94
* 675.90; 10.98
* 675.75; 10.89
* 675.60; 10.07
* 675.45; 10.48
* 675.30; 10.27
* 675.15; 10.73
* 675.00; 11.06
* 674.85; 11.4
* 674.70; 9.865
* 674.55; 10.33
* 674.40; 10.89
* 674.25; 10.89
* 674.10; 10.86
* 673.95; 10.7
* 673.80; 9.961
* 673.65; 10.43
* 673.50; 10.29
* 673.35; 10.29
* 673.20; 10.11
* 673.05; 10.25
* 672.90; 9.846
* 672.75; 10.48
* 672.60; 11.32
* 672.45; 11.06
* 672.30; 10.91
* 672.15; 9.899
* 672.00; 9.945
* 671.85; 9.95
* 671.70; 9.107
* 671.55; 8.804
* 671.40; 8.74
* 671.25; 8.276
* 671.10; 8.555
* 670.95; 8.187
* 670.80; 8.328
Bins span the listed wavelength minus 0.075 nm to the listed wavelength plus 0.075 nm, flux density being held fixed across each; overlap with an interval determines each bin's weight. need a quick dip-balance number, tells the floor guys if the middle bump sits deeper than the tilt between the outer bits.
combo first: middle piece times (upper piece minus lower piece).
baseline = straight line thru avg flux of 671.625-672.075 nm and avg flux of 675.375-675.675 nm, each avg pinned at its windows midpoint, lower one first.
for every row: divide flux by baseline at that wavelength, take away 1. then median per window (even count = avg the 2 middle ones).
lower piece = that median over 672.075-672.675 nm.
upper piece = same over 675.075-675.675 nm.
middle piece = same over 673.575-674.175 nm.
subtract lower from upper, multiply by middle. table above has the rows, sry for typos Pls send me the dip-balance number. -0.007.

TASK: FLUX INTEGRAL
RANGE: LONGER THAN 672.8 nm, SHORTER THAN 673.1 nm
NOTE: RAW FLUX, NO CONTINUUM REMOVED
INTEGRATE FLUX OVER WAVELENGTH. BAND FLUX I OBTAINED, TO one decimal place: 3.0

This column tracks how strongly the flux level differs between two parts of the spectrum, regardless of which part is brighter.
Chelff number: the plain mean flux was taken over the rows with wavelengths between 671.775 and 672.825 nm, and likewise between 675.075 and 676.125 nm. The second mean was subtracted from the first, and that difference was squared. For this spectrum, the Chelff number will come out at 0.0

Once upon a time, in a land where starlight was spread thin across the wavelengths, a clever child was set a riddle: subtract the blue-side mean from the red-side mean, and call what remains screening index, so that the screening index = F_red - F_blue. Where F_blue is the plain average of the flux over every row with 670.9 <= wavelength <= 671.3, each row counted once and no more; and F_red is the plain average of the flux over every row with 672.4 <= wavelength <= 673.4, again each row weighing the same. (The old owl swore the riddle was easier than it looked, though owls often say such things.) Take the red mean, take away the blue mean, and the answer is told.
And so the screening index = 2.1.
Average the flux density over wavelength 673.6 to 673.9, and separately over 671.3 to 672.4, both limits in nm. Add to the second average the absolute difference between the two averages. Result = 10.2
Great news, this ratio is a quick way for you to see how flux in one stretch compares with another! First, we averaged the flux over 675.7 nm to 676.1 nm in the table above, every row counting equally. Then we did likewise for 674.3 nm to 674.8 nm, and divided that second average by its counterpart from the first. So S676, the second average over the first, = 0.95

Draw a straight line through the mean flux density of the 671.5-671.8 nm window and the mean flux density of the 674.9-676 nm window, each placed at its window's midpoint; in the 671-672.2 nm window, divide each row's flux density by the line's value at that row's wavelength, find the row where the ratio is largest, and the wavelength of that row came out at 671.85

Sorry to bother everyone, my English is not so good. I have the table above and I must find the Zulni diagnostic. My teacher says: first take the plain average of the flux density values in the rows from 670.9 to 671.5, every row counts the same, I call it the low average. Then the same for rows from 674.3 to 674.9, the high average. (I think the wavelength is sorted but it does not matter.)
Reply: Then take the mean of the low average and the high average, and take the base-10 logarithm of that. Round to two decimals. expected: 0.98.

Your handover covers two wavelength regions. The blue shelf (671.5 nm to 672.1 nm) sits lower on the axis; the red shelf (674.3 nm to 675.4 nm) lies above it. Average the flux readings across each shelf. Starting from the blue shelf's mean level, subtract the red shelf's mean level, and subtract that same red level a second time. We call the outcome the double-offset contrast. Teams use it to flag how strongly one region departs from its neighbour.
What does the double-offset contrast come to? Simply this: -11.8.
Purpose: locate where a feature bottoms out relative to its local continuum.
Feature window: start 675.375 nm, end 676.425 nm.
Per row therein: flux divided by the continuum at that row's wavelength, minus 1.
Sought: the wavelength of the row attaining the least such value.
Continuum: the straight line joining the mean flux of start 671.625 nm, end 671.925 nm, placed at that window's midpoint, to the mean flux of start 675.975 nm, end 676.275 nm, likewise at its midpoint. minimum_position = 676.35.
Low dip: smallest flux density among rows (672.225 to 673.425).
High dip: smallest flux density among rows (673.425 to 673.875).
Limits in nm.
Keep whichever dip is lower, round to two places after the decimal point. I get 9.85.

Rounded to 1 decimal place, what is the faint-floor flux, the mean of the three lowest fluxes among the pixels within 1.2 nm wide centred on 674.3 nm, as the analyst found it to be 10.1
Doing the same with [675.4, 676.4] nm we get 10.2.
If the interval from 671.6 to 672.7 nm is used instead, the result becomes 9.7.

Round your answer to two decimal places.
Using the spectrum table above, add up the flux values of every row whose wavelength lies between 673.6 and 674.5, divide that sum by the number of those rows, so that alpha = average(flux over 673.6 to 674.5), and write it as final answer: 10.62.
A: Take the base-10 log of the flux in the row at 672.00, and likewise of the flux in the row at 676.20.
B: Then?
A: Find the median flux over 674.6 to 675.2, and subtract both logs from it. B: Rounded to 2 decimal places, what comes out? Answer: 8.85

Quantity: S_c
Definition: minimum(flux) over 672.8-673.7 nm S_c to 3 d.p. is 9.846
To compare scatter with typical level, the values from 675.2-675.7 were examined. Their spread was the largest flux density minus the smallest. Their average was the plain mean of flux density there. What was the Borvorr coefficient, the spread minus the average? -9.9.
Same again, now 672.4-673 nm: -9.2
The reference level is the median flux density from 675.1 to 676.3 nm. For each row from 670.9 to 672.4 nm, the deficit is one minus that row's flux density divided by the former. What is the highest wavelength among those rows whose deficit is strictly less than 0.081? 672.30 nm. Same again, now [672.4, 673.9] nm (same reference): 673.80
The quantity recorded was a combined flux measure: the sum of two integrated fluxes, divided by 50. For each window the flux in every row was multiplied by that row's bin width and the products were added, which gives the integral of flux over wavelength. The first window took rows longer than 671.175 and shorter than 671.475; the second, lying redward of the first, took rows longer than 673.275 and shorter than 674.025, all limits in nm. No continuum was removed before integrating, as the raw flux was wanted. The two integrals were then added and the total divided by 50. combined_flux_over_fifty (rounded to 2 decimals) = 0.21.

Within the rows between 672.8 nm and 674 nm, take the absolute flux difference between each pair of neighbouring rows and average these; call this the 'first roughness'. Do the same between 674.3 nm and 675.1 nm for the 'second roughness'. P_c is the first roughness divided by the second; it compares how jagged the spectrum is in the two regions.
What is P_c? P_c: 0.41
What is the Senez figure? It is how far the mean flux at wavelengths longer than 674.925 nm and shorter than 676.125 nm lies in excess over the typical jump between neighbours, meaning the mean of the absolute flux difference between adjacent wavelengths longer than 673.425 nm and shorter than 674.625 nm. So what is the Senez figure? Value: 10.4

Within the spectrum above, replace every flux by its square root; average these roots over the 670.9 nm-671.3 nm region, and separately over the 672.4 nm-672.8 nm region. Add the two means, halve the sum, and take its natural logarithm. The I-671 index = 1.13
